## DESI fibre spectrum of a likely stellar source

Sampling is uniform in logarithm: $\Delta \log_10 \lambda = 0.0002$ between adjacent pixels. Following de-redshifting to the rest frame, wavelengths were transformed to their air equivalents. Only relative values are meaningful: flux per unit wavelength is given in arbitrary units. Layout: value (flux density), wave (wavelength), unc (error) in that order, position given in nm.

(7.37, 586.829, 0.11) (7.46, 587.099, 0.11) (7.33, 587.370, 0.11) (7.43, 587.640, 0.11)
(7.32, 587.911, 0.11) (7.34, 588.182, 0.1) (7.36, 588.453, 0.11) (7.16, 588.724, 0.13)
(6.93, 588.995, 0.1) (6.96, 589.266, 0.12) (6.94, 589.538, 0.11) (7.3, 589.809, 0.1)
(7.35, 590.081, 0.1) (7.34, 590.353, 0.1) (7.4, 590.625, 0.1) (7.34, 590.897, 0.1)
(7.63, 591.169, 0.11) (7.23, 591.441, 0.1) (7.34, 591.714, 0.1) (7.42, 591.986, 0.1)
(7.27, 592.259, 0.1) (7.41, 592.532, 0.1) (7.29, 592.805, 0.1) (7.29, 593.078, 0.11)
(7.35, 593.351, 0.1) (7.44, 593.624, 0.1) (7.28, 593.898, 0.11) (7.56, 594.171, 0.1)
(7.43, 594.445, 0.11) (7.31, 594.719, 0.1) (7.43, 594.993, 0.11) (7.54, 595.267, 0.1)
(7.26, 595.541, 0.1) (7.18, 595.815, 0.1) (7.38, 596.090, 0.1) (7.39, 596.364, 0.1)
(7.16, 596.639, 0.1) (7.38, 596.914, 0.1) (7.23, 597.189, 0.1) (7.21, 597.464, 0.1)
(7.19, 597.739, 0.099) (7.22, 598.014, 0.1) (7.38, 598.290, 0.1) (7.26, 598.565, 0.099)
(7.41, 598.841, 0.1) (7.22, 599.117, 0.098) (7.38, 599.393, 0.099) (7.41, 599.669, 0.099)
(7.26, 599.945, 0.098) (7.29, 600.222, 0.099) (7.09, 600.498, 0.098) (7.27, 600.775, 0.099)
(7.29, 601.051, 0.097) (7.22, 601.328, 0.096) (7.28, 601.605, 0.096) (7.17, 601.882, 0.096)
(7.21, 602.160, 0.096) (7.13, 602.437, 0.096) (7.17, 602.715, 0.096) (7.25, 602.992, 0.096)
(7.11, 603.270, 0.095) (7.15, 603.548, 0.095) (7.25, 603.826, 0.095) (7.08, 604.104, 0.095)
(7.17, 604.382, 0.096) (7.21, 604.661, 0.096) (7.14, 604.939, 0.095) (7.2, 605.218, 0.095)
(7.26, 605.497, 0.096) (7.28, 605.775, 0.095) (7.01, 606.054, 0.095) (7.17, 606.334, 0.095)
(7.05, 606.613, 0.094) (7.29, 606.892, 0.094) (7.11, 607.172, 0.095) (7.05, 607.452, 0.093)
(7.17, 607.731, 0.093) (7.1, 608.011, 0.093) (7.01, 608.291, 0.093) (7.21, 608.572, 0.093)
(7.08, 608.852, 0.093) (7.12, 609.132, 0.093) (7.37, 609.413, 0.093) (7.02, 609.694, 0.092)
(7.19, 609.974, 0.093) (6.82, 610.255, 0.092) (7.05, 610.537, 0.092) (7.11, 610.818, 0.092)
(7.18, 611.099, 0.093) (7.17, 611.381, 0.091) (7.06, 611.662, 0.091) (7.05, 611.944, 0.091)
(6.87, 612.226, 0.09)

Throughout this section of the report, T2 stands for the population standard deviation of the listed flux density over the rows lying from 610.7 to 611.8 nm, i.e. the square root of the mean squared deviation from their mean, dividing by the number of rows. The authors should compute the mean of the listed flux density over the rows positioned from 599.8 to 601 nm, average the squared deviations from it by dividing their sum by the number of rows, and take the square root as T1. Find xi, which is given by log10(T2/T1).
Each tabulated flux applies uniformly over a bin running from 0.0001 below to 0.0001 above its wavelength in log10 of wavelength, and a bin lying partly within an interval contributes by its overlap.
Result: -0.2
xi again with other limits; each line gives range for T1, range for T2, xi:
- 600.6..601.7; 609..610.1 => 0.7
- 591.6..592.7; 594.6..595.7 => 0.3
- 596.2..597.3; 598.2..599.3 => -0.1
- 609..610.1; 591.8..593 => -0.3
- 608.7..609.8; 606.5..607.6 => -0.1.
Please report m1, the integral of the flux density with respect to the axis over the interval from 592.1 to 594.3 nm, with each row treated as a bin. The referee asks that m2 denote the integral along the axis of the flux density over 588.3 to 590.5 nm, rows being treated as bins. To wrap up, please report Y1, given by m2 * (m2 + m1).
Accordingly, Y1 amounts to 504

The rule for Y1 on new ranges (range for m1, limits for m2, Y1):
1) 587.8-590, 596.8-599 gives 509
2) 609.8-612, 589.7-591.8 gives 480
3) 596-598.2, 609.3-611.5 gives 495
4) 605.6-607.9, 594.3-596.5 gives 529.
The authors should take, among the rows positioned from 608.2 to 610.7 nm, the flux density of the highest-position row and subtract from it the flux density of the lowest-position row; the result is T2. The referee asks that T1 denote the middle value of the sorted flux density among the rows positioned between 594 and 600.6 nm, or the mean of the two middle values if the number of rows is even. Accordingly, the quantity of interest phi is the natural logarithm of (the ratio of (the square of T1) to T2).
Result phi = 7.2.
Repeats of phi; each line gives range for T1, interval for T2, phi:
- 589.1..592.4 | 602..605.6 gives 7.0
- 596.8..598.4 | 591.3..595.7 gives 7.5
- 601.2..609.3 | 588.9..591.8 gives 4.8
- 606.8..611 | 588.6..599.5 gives 5.4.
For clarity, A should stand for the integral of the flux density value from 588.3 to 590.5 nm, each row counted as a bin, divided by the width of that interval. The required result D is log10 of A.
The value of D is 0.855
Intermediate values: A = 7.17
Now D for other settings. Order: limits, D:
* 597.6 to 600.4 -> 0.863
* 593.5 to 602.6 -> 0.863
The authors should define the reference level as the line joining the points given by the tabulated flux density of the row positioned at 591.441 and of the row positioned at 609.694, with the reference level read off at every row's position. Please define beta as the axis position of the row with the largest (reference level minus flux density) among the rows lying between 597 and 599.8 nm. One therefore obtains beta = 597.739 nm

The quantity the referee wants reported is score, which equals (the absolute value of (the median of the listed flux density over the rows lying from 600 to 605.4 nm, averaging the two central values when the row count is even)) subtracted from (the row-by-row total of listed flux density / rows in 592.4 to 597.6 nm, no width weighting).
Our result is 132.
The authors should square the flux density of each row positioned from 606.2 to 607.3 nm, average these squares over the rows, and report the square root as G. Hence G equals 7.156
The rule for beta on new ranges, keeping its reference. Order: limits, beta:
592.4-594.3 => 592.805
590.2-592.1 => 591.441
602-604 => 603.270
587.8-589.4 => 588.995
